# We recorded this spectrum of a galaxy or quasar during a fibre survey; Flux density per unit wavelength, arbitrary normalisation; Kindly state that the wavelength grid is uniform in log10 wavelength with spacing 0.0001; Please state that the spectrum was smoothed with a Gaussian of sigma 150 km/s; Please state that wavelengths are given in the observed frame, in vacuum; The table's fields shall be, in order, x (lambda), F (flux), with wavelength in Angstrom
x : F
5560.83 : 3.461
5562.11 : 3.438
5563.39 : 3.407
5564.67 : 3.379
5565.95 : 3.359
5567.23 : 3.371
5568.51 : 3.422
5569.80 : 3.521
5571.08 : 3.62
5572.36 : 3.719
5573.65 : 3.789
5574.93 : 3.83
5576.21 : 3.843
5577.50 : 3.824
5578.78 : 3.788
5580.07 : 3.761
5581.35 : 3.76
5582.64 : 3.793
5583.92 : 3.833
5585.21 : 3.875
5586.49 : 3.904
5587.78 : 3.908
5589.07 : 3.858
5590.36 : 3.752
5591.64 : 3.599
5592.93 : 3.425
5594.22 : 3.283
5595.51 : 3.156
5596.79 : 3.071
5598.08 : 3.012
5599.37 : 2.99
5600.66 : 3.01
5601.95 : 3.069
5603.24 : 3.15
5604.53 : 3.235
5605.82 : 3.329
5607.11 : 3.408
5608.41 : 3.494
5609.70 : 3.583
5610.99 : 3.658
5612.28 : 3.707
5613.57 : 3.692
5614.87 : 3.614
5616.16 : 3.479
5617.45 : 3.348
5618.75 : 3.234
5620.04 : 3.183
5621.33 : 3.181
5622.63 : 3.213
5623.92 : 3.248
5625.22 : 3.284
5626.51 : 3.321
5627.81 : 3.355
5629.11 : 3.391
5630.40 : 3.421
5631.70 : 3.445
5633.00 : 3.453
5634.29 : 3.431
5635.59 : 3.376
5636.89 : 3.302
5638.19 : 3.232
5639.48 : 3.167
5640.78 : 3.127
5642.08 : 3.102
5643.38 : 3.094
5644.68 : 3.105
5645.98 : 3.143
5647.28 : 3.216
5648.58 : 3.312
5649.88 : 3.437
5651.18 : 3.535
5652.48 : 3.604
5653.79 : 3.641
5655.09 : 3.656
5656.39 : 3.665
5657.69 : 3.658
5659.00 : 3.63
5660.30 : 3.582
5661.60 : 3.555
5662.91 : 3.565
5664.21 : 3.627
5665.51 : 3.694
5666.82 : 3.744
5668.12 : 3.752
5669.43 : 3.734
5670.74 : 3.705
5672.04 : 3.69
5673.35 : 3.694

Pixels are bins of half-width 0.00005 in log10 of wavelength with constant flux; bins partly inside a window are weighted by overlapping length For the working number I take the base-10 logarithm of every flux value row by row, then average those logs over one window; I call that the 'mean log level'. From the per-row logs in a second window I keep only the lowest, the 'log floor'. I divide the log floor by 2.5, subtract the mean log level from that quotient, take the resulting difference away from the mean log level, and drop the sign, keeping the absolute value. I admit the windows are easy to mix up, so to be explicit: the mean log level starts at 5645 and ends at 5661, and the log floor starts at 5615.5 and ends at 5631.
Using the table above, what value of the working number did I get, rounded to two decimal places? 0.89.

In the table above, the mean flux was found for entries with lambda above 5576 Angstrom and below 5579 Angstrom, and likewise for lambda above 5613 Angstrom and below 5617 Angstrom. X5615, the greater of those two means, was 3.82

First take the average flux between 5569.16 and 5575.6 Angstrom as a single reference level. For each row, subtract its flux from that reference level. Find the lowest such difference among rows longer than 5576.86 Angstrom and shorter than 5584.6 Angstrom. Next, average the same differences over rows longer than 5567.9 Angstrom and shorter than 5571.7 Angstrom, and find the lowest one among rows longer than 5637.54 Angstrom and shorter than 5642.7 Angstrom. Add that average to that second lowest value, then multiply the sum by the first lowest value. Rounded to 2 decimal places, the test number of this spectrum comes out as -0.09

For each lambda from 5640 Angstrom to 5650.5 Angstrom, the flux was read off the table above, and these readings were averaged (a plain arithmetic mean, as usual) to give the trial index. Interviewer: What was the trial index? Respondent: 3.19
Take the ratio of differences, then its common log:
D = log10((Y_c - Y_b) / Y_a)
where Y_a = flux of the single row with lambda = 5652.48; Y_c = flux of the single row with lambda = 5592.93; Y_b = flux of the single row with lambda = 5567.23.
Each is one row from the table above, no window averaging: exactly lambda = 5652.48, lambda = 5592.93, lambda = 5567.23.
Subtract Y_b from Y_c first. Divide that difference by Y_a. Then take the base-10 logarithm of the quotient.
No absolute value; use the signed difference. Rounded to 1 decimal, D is -1.8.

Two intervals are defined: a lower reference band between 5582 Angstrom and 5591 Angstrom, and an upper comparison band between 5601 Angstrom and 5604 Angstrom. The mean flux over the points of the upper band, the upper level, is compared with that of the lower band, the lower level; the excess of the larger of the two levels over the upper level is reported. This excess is 0.74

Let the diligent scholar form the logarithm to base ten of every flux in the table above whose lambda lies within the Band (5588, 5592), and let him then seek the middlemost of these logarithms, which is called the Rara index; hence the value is 0.574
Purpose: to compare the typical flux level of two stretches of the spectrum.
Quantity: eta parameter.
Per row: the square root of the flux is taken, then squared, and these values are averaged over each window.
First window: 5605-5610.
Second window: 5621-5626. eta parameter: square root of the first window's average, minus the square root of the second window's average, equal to 0.06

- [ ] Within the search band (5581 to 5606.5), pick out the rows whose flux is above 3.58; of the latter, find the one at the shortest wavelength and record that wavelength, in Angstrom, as 5581.35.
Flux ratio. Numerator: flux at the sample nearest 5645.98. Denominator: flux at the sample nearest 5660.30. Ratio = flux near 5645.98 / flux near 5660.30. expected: 0.88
